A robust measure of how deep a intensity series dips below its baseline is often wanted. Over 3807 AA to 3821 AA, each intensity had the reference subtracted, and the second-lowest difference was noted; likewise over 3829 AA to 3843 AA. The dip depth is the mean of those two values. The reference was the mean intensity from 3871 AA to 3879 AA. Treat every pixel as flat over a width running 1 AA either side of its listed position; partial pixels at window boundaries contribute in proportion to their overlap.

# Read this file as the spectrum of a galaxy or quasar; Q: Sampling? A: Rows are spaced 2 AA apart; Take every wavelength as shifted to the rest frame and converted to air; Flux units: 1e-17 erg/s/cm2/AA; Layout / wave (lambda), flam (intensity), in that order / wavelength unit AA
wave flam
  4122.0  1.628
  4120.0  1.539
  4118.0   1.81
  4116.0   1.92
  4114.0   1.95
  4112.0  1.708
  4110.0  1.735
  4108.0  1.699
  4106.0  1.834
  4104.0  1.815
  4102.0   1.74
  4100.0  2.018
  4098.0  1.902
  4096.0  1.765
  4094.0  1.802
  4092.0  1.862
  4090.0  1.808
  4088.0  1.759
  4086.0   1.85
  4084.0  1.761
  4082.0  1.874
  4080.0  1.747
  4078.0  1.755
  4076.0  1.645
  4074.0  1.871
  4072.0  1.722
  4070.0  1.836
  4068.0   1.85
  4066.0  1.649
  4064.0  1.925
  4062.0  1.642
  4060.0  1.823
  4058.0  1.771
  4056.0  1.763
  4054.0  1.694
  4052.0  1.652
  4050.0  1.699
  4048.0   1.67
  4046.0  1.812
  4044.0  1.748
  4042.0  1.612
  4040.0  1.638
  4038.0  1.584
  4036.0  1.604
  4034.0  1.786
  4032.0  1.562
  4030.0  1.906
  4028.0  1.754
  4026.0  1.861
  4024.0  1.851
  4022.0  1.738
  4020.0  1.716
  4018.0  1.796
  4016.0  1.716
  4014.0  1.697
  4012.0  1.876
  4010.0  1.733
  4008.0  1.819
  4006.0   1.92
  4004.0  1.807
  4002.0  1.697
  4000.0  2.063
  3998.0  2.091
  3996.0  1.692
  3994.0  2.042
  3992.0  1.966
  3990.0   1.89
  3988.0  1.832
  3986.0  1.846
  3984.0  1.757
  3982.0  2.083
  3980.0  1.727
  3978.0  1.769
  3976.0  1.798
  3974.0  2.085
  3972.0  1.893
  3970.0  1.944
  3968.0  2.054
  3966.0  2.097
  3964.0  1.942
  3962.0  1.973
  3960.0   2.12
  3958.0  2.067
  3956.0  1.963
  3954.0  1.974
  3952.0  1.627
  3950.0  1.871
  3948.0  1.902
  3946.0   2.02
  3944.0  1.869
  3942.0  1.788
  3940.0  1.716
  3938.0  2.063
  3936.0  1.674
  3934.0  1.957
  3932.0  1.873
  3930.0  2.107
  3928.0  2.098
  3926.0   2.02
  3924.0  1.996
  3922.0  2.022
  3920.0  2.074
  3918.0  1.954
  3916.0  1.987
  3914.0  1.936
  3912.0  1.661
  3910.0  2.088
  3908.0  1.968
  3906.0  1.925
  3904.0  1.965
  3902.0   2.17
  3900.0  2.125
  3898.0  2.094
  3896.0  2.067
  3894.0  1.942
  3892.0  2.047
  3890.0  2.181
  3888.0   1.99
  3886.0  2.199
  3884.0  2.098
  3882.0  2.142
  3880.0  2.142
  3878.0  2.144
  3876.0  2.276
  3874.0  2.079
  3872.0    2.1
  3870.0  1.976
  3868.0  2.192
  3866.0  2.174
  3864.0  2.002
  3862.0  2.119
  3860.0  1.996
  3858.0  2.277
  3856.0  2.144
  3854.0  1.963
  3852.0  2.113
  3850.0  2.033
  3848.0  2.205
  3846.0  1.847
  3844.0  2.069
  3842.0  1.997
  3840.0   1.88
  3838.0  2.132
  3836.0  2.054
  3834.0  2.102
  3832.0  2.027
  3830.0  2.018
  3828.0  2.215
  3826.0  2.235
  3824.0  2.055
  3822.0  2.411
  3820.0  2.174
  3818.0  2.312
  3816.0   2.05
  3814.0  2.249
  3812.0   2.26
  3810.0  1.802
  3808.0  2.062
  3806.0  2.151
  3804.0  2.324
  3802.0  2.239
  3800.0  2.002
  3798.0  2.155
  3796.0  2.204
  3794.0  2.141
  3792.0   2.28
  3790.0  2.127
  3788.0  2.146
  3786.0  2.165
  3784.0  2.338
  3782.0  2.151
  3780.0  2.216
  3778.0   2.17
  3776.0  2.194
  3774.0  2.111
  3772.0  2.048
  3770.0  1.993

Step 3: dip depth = -0.13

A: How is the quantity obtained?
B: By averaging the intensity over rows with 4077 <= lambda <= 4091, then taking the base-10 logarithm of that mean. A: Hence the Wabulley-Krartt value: 0.25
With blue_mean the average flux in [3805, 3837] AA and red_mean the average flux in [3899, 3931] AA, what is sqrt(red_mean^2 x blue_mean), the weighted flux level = 2.93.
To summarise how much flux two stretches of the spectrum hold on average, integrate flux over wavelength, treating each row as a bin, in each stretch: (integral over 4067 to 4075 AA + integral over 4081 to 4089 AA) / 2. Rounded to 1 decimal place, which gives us 14.5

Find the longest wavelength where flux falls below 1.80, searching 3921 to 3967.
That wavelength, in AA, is 3952.0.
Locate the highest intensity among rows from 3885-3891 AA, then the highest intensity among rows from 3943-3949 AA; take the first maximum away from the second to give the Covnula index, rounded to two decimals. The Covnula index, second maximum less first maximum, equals -0.18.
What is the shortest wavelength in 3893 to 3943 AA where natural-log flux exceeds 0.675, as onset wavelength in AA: 3896.0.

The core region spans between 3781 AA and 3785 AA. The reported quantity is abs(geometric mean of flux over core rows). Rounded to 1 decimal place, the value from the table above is 2.2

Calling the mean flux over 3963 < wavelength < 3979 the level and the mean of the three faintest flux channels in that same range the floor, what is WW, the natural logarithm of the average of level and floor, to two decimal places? 0.63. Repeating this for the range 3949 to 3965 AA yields 0.63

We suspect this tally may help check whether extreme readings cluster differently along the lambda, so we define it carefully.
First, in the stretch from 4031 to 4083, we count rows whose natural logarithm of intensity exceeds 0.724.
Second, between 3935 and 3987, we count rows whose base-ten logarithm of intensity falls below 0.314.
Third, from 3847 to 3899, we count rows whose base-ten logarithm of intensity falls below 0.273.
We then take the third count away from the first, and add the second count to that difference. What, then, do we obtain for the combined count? 20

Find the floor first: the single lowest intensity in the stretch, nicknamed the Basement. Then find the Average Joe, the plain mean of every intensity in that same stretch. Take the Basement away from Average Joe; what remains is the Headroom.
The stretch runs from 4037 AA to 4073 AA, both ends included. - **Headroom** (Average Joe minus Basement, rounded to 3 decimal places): 0.143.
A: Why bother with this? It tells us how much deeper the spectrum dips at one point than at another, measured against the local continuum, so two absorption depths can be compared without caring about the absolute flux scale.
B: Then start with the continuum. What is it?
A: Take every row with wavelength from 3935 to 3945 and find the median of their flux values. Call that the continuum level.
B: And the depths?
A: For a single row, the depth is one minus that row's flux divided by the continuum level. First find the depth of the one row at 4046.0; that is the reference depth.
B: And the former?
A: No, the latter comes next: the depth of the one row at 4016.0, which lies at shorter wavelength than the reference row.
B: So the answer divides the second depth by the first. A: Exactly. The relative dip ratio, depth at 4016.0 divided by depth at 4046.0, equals -3.0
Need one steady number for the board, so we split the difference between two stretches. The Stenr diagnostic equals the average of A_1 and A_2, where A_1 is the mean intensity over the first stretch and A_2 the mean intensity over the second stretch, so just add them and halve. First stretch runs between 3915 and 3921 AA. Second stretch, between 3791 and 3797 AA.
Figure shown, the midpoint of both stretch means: 2.11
